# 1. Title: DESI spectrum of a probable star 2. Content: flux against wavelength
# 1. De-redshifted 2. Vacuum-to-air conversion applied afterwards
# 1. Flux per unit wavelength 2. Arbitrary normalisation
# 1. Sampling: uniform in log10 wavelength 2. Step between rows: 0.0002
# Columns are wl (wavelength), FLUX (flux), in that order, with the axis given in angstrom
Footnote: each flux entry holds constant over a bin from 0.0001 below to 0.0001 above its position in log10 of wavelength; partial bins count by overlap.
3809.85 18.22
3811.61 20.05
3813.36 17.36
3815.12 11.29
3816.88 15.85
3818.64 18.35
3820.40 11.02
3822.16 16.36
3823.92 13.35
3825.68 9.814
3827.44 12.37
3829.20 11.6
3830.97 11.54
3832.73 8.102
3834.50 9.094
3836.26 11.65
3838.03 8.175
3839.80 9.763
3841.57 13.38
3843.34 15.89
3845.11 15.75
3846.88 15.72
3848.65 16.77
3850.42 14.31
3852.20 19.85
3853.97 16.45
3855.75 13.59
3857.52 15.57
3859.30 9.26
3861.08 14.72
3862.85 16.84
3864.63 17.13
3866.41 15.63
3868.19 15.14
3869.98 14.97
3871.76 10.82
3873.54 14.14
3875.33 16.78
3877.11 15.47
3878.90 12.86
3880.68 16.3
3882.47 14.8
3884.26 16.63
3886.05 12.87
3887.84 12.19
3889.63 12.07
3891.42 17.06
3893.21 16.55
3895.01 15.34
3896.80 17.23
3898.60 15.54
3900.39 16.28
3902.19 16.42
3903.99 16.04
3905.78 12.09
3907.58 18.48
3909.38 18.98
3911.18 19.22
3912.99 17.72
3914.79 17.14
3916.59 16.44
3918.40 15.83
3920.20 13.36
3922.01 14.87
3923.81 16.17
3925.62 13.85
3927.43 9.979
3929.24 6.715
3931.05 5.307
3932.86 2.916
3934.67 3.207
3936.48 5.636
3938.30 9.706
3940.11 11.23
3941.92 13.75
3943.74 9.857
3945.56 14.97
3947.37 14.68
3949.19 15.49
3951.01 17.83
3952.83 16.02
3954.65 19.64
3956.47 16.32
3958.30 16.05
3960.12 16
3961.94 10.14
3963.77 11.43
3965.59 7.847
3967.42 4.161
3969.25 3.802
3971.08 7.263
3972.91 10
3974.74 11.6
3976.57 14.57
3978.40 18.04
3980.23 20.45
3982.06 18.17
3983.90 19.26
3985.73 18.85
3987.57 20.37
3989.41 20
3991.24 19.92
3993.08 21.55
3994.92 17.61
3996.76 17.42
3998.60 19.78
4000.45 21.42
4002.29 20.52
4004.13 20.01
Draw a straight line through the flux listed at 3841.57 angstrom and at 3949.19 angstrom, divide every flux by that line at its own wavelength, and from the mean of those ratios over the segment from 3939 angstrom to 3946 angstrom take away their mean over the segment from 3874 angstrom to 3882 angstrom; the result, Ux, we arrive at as -0.3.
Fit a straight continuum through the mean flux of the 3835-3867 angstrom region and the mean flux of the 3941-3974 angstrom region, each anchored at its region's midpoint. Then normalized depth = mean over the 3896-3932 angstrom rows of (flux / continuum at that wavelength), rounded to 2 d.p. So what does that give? 1.12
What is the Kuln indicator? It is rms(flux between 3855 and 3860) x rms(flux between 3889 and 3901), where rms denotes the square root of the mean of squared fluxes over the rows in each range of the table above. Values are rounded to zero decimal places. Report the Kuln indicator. 207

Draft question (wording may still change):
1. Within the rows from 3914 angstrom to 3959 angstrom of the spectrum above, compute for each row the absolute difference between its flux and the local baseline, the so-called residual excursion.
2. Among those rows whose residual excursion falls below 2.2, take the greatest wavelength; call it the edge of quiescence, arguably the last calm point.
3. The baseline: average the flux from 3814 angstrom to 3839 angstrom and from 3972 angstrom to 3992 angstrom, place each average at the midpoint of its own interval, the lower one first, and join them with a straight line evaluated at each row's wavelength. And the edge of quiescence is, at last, 3958.30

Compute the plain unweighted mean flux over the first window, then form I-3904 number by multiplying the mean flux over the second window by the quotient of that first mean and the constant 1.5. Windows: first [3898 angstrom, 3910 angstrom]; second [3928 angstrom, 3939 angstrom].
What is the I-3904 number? 61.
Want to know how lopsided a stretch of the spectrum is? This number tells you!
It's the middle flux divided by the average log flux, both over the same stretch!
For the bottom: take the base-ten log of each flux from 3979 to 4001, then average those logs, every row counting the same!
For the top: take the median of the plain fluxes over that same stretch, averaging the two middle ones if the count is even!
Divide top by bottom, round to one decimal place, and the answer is 15.4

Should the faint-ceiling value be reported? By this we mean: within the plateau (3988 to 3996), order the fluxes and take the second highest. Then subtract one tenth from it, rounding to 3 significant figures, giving 19.9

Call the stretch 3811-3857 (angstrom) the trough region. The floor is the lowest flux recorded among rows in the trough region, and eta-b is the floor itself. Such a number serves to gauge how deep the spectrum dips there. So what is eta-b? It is 8.102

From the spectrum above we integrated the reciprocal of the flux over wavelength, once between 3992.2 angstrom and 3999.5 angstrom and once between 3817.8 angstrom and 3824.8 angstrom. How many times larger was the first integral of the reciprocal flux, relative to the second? 0.78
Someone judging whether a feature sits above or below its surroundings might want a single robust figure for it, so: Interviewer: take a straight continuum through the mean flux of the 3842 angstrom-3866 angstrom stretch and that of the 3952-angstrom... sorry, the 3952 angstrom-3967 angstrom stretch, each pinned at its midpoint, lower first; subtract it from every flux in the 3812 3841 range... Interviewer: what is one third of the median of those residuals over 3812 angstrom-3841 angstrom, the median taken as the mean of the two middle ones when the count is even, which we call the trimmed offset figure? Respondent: -1.4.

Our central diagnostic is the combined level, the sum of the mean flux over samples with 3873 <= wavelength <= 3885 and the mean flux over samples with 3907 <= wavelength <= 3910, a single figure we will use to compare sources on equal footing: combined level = 34.0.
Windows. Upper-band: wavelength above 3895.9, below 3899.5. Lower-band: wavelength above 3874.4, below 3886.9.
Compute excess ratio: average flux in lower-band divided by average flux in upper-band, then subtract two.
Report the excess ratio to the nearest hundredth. -1.08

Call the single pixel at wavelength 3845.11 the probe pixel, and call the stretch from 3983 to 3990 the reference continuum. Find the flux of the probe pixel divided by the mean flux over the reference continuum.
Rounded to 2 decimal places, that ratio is 0.80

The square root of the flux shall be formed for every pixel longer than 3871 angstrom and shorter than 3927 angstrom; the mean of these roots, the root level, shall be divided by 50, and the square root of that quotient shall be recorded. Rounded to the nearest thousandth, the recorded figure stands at 0.280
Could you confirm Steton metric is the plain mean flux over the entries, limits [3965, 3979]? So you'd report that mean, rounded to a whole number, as 10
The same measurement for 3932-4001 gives 14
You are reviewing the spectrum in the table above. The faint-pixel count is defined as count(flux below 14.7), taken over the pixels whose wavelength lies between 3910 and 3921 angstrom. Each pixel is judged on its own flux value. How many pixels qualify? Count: 1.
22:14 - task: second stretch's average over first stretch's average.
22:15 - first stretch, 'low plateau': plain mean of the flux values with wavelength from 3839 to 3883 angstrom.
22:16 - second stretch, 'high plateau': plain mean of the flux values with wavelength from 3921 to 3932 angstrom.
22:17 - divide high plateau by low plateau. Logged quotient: 0.75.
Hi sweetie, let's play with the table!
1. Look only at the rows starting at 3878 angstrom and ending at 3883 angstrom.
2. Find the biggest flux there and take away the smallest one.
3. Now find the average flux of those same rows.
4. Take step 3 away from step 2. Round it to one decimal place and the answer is -11.2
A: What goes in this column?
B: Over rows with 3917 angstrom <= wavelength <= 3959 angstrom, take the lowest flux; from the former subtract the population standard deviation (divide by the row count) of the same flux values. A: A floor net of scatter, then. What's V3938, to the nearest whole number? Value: -2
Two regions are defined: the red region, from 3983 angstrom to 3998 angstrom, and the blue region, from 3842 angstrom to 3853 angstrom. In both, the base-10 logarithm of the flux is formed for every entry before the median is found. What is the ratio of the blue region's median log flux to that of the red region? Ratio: 0.93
